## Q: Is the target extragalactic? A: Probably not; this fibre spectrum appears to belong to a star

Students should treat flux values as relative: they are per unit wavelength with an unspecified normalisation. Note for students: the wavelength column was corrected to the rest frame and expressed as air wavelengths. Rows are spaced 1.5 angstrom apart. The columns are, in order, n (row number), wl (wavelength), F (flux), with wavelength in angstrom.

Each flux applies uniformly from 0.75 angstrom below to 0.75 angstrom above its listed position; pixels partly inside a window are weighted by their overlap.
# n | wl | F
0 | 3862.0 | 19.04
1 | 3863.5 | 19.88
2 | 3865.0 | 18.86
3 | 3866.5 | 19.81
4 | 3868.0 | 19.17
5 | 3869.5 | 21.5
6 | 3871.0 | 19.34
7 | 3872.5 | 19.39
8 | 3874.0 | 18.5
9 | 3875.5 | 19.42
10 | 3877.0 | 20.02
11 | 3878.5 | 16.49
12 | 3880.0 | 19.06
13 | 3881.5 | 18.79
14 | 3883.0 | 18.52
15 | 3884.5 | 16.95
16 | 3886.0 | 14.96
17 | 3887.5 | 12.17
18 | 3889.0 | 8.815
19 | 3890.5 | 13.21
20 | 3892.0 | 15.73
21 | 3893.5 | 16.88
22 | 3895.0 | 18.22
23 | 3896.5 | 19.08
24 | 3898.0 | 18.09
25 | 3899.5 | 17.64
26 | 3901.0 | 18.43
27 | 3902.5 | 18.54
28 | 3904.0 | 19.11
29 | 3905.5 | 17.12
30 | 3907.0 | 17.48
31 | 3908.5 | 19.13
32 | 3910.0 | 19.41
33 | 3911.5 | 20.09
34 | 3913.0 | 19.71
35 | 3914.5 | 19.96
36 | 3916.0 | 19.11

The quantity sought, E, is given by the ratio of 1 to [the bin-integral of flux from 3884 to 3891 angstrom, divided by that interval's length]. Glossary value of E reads 0.076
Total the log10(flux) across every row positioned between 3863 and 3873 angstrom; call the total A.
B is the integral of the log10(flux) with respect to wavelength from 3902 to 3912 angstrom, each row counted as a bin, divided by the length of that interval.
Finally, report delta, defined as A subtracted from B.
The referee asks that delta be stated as -7.8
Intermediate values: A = 9.06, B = 1.27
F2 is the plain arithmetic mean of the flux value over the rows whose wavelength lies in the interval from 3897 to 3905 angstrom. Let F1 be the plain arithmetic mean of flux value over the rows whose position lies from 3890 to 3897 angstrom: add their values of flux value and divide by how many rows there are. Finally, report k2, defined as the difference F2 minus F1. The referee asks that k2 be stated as 1.7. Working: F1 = 16.6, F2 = 18.4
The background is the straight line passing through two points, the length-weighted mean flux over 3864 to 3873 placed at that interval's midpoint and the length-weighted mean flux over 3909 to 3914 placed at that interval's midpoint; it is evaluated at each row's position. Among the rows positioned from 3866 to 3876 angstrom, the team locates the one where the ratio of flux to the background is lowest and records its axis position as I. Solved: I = 3874.0 angstrom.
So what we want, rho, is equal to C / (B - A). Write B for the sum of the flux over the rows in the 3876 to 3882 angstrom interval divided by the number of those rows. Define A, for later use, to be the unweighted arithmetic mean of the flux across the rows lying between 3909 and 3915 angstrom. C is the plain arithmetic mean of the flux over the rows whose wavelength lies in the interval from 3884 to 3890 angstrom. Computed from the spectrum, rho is -11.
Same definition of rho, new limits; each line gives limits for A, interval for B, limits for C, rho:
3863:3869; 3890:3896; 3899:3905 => -5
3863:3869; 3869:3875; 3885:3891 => 49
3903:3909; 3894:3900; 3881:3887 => 364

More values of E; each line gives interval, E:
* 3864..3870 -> 0.051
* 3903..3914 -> 0.053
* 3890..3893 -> 0.068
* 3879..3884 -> 0.054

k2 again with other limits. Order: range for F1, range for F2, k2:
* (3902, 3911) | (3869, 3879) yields 0.8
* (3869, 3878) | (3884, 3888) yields -5.0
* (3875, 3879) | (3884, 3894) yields -4.5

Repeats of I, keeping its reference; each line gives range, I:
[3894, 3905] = 3899.5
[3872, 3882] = 3878.5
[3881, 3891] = 3889.0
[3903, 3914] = 3905.5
